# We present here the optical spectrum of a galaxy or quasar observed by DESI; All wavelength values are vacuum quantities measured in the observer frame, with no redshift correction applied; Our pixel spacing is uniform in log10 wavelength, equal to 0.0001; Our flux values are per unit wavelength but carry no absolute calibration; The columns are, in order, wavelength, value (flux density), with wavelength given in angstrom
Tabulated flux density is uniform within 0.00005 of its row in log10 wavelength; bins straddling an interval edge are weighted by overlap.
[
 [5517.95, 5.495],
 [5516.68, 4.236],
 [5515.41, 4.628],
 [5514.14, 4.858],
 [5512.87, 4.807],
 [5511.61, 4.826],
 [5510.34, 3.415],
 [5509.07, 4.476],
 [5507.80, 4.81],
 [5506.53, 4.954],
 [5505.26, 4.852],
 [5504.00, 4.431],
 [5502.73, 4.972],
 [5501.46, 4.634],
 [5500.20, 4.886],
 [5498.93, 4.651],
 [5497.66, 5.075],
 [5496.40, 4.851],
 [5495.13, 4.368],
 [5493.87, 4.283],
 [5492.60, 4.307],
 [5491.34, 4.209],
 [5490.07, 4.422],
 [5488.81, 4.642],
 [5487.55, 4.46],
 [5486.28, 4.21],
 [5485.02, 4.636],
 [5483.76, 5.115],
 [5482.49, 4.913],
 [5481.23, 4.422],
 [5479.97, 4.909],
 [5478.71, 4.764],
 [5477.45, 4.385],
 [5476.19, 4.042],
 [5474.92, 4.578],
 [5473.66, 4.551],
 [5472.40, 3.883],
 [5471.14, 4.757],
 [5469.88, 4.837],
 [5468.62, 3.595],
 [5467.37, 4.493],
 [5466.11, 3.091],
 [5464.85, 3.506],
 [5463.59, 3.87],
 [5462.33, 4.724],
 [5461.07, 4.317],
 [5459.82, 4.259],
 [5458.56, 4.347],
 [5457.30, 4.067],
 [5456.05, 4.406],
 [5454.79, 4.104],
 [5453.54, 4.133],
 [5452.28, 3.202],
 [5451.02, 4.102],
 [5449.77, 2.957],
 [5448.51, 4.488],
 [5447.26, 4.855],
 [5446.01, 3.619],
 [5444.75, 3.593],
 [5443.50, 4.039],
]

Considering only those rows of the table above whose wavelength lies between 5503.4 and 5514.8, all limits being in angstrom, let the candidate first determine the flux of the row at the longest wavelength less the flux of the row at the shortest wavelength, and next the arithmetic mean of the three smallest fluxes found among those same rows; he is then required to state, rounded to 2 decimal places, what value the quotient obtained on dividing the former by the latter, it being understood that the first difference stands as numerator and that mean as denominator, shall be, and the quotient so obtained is 0.10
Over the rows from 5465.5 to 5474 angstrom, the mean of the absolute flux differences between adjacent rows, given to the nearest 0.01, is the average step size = 0.86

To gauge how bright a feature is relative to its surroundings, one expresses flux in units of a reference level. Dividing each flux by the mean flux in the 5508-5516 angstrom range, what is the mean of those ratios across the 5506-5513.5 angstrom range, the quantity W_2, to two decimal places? 1.01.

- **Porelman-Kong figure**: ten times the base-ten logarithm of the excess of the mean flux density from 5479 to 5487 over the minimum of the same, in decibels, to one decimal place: -3.1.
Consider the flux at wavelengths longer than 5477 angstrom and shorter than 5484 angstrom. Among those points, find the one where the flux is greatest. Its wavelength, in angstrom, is 5483.76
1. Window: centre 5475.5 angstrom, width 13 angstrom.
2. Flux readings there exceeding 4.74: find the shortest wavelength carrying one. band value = 5469.88 angstrom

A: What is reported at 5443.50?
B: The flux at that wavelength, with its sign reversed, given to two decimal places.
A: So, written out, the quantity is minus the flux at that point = -4.04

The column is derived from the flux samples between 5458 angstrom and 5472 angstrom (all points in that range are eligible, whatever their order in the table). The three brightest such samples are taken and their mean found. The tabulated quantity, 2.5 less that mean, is -2.27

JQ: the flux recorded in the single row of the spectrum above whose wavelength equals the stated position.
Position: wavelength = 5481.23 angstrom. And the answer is 4.422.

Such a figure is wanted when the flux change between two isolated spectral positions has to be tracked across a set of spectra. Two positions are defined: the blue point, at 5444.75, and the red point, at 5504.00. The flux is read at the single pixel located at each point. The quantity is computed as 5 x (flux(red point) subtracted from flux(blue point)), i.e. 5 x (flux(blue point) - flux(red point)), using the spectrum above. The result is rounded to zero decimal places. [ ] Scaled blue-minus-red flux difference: -4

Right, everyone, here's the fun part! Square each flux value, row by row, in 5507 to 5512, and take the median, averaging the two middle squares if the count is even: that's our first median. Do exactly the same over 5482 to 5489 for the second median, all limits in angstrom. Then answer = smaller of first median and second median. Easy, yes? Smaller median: 21.5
